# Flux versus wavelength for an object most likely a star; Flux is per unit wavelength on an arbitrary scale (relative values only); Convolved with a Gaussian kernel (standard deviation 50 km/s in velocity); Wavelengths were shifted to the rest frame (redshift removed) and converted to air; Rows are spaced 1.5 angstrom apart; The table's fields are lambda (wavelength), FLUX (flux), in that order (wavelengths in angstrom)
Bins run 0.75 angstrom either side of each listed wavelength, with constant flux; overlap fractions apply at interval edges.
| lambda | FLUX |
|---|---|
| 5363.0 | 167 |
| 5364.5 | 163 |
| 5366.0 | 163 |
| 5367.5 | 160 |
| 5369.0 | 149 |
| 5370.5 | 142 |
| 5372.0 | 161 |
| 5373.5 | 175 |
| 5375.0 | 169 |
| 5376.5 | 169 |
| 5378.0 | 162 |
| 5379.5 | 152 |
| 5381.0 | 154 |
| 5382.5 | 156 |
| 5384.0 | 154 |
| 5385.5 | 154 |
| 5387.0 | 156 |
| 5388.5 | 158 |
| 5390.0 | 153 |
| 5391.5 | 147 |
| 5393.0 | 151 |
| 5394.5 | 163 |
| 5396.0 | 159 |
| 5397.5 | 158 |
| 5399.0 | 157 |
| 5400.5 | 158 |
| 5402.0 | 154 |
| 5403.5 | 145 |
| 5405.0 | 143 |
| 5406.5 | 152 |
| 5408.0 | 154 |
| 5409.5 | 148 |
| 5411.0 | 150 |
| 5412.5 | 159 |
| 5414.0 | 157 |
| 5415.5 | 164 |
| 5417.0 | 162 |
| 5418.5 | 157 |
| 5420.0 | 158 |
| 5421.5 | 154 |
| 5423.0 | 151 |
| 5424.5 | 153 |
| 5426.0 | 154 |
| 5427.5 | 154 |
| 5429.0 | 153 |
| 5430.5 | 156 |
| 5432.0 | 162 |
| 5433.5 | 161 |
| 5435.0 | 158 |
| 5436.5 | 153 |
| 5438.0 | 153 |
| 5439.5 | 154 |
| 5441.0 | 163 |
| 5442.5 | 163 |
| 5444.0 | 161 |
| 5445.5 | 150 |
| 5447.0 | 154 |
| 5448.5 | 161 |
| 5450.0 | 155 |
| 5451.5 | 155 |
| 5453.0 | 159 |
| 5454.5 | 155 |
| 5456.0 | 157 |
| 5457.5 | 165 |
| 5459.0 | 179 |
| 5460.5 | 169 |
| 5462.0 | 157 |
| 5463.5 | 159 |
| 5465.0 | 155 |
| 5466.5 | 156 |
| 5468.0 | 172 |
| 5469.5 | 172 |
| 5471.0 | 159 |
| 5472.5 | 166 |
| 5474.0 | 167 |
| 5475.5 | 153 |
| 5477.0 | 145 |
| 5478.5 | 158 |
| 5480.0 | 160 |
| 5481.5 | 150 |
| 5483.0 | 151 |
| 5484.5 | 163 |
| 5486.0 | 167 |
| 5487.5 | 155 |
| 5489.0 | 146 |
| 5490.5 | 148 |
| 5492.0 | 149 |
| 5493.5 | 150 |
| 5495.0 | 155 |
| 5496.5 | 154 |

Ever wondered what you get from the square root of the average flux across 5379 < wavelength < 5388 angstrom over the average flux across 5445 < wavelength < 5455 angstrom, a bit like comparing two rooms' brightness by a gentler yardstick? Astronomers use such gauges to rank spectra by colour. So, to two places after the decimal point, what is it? 1.00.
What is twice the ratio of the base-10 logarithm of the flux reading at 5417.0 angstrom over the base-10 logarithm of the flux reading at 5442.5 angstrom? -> 1.998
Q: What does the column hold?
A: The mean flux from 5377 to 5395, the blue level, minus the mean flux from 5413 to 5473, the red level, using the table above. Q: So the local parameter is -4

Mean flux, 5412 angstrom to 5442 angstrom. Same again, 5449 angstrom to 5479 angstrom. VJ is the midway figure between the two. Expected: 159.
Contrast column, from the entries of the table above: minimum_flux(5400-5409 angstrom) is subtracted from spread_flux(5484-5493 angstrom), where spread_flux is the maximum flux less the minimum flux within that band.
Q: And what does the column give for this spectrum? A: -122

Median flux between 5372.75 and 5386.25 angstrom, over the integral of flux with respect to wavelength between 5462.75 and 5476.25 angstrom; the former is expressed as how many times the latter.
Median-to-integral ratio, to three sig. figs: 0.0713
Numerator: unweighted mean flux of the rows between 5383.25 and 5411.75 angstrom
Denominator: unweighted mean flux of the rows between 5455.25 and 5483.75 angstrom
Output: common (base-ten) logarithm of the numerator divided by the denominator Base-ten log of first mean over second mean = -0.020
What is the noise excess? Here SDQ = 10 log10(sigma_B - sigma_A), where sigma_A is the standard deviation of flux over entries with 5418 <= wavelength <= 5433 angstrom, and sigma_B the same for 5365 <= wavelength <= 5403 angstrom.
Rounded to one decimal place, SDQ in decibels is 6.1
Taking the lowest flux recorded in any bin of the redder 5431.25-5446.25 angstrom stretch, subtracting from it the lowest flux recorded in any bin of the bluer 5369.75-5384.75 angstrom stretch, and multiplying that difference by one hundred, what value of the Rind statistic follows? 800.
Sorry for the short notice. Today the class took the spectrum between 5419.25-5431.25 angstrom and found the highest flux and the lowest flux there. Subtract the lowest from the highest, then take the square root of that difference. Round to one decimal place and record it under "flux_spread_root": 2.6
